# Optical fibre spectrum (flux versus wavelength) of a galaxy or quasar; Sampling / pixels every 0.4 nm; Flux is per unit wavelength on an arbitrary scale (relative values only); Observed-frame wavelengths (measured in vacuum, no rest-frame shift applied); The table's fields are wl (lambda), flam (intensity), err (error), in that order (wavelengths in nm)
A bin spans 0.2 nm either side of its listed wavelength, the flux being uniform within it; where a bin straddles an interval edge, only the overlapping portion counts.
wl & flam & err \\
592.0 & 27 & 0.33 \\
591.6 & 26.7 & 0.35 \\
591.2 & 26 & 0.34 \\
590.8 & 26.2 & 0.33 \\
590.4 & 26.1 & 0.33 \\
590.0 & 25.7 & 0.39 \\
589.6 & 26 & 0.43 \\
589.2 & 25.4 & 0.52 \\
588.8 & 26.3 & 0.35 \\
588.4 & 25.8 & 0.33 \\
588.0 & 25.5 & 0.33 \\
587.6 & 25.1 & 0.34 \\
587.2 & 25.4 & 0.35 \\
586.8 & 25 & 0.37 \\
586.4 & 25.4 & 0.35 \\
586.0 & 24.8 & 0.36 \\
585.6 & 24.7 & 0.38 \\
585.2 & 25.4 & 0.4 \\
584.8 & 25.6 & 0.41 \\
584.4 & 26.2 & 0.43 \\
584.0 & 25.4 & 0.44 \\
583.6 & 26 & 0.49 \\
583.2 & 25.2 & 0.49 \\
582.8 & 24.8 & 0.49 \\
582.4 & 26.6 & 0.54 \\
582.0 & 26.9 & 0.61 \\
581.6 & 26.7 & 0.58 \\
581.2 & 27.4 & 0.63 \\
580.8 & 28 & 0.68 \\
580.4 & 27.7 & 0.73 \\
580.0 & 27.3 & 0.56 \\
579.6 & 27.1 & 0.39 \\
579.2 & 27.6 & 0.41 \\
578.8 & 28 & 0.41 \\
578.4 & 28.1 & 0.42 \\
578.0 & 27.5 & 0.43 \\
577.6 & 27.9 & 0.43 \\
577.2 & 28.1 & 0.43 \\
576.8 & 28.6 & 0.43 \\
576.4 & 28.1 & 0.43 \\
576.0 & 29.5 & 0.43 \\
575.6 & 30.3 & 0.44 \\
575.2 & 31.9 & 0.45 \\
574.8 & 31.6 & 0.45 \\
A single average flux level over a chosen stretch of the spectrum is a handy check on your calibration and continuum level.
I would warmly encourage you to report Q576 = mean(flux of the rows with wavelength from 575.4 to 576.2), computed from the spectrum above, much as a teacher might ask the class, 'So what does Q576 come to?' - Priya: 29.9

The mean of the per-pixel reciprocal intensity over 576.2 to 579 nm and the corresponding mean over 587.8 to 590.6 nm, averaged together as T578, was 0.0372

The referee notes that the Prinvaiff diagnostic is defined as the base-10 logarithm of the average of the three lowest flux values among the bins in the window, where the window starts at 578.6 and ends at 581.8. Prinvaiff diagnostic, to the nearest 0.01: 1.43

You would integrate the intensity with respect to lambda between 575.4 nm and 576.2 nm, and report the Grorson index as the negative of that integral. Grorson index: -23.9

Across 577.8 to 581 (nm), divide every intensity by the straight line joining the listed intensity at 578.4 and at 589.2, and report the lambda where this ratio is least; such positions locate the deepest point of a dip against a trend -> 579.6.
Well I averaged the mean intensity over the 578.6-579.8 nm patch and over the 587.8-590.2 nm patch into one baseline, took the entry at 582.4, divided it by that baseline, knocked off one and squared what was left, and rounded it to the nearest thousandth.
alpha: 0.000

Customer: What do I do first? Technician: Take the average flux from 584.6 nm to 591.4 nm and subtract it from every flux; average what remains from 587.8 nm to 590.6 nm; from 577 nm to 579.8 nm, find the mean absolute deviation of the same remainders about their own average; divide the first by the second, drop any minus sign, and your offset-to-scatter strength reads 0.90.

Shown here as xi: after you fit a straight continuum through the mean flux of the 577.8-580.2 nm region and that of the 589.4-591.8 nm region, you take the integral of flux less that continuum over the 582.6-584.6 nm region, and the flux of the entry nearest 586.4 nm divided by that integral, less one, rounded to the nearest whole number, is -10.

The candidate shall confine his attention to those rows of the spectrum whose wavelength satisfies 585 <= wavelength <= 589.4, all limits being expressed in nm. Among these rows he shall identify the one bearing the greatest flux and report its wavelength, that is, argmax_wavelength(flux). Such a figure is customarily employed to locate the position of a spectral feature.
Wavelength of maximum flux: 588.8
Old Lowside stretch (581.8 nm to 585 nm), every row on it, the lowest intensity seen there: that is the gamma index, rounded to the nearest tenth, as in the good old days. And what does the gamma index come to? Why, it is 24.8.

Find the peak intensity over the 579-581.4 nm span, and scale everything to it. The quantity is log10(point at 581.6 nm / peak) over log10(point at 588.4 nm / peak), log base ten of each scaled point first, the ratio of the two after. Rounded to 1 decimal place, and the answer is 0.6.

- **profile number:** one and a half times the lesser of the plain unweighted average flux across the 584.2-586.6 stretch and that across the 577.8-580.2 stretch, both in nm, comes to 38.0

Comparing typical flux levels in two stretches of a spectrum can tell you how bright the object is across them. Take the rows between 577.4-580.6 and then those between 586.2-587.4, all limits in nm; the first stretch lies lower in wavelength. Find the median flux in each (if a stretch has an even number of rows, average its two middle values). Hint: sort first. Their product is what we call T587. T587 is 702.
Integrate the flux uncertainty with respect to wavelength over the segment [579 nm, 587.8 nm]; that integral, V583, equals 4.17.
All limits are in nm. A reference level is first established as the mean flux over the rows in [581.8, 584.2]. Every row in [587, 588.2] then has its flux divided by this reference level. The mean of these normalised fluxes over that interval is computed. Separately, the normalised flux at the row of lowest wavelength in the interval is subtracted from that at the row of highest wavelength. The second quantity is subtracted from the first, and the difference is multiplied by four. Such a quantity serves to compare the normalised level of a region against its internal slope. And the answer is 3.9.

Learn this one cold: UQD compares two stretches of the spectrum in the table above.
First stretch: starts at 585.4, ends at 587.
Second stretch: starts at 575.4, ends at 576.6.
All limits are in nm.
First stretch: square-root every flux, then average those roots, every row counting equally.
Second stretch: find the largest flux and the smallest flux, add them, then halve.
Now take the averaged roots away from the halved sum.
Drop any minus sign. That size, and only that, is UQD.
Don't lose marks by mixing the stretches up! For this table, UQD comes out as 24.2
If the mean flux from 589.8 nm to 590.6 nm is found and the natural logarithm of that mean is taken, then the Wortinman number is 3.25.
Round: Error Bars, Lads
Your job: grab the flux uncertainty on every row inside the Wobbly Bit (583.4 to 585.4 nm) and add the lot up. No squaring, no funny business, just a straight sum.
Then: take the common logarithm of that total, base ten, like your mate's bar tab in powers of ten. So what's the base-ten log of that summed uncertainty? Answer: 0.34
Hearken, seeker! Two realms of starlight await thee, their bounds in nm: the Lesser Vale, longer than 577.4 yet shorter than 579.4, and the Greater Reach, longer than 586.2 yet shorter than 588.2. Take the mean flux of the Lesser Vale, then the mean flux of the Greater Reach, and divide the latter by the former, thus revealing 0.91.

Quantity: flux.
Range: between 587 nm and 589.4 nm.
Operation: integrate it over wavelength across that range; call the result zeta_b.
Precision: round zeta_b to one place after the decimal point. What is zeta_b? 61.4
